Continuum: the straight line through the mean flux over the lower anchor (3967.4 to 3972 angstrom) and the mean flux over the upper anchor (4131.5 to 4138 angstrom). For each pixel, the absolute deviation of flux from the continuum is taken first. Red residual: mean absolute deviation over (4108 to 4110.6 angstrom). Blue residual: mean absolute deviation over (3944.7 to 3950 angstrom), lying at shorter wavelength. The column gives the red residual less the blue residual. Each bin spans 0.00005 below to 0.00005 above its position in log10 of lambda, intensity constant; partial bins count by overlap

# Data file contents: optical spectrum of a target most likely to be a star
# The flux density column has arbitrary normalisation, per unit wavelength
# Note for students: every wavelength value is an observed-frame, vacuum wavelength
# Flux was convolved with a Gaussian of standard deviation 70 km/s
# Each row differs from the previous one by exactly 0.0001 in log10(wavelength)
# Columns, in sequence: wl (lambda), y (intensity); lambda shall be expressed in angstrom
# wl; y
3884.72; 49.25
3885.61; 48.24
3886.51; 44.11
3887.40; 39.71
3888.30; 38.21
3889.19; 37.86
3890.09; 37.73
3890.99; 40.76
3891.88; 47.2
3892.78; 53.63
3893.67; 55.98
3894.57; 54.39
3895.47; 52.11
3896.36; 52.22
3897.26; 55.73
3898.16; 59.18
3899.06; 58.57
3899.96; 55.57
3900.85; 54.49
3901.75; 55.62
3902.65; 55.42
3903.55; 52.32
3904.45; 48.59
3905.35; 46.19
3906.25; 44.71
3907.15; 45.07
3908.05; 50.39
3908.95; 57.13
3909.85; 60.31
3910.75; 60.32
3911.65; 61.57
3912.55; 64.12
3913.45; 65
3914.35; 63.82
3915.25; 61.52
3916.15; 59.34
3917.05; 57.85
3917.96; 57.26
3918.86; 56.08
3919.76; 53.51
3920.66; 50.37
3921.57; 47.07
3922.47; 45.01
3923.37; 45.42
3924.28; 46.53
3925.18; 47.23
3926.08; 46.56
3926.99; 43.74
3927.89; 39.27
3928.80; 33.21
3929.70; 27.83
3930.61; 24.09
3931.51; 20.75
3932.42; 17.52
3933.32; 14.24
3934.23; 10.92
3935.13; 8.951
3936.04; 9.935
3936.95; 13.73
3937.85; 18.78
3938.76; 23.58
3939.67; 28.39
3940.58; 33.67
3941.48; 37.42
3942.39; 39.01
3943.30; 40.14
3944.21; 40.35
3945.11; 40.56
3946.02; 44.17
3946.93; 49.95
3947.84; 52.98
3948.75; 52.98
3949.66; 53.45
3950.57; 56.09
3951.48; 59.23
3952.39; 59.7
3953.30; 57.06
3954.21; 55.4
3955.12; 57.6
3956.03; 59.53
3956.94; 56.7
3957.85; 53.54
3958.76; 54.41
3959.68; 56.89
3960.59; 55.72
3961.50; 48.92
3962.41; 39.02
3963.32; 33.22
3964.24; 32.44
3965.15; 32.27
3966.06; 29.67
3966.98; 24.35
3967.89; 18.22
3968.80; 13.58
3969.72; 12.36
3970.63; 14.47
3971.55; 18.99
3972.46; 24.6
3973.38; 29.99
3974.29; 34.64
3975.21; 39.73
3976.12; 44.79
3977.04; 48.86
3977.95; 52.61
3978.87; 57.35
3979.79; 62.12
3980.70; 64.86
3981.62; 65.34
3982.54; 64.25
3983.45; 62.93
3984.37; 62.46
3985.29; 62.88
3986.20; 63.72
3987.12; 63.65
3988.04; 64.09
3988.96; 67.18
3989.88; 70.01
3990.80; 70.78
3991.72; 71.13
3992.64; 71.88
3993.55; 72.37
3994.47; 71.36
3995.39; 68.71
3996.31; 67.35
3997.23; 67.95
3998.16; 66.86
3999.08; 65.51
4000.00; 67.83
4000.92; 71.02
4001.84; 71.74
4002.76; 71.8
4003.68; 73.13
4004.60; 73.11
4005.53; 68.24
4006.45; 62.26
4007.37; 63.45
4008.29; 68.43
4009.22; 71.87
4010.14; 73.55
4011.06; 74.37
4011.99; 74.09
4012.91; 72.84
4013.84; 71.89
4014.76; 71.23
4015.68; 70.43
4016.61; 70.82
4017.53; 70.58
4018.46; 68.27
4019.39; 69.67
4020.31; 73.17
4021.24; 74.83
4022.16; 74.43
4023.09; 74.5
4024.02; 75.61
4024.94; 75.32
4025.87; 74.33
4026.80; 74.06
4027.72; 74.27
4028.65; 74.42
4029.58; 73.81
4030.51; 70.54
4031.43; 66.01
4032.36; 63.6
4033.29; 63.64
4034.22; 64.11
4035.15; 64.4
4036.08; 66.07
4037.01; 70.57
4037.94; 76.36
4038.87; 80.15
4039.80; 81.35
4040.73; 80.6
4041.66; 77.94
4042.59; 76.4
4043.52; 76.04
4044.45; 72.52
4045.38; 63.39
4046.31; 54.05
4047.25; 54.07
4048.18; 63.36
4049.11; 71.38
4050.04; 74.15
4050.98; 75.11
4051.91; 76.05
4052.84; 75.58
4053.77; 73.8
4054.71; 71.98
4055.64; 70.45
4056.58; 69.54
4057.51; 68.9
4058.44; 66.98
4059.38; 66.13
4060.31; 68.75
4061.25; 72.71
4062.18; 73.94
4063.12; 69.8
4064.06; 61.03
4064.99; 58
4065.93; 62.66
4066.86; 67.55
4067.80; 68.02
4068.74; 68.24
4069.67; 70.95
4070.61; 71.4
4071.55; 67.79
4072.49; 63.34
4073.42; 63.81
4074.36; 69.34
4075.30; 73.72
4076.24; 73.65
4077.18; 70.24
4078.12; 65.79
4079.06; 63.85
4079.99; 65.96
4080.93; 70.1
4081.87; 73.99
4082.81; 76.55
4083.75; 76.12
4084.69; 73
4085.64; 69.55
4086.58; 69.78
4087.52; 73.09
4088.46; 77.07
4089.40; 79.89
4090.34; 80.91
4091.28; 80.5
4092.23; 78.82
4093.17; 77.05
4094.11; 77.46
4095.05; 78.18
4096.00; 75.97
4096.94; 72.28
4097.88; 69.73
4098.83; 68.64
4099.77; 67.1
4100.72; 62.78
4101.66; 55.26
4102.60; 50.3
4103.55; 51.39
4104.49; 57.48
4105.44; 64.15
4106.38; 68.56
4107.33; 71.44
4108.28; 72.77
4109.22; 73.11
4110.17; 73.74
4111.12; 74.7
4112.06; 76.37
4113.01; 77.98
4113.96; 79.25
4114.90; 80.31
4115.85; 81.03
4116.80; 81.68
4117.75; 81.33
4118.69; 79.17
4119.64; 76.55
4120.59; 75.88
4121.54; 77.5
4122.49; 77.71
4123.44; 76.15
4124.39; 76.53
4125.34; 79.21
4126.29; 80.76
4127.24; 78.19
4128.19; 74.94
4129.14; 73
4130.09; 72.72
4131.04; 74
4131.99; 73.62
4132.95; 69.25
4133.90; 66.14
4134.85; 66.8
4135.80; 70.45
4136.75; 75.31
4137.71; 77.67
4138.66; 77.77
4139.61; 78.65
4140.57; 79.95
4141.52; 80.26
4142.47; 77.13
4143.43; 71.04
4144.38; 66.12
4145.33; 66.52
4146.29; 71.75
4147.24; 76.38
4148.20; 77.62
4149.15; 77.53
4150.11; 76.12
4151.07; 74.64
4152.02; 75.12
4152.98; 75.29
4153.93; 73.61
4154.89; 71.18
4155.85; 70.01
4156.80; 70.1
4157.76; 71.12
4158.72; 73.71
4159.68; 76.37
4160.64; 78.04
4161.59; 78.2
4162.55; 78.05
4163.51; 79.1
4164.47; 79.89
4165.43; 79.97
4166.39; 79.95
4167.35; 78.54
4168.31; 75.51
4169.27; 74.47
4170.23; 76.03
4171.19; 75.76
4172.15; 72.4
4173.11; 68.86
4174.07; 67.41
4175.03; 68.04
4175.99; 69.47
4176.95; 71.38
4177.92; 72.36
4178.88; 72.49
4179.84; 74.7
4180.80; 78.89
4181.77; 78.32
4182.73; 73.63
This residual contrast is -30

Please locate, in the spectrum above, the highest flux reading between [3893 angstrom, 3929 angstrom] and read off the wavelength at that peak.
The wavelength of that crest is 3913.45 angstrom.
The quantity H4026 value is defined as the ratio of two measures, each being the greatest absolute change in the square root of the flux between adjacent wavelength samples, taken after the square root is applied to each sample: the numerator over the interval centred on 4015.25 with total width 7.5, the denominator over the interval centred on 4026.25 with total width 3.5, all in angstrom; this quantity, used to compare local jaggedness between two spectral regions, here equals 2.42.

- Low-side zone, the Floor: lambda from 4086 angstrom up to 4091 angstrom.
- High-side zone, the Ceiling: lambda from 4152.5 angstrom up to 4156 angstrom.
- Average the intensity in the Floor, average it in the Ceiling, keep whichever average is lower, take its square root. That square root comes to 8.5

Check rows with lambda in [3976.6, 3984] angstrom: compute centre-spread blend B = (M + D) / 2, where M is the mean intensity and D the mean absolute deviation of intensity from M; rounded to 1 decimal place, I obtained 32.5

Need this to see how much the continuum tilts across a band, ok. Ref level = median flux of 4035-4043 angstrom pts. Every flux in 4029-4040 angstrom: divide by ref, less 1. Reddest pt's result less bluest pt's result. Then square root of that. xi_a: 0.31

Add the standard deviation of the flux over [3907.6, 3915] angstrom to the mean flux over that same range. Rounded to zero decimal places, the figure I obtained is 65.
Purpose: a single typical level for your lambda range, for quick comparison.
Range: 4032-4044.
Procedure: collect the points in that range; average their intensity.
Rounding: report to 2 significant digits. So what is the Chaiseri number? 72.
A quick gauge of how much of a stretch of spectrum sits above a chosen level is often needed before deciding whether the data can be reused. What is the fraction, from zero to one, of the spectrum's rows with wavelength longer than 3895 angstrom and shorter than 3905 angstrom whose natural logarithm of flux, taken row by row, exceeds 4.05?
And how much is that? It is 0.2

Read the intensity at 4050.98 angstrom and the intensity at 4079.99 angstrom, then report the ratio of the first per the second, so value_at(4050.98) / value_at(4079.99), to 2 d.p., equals 1.14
